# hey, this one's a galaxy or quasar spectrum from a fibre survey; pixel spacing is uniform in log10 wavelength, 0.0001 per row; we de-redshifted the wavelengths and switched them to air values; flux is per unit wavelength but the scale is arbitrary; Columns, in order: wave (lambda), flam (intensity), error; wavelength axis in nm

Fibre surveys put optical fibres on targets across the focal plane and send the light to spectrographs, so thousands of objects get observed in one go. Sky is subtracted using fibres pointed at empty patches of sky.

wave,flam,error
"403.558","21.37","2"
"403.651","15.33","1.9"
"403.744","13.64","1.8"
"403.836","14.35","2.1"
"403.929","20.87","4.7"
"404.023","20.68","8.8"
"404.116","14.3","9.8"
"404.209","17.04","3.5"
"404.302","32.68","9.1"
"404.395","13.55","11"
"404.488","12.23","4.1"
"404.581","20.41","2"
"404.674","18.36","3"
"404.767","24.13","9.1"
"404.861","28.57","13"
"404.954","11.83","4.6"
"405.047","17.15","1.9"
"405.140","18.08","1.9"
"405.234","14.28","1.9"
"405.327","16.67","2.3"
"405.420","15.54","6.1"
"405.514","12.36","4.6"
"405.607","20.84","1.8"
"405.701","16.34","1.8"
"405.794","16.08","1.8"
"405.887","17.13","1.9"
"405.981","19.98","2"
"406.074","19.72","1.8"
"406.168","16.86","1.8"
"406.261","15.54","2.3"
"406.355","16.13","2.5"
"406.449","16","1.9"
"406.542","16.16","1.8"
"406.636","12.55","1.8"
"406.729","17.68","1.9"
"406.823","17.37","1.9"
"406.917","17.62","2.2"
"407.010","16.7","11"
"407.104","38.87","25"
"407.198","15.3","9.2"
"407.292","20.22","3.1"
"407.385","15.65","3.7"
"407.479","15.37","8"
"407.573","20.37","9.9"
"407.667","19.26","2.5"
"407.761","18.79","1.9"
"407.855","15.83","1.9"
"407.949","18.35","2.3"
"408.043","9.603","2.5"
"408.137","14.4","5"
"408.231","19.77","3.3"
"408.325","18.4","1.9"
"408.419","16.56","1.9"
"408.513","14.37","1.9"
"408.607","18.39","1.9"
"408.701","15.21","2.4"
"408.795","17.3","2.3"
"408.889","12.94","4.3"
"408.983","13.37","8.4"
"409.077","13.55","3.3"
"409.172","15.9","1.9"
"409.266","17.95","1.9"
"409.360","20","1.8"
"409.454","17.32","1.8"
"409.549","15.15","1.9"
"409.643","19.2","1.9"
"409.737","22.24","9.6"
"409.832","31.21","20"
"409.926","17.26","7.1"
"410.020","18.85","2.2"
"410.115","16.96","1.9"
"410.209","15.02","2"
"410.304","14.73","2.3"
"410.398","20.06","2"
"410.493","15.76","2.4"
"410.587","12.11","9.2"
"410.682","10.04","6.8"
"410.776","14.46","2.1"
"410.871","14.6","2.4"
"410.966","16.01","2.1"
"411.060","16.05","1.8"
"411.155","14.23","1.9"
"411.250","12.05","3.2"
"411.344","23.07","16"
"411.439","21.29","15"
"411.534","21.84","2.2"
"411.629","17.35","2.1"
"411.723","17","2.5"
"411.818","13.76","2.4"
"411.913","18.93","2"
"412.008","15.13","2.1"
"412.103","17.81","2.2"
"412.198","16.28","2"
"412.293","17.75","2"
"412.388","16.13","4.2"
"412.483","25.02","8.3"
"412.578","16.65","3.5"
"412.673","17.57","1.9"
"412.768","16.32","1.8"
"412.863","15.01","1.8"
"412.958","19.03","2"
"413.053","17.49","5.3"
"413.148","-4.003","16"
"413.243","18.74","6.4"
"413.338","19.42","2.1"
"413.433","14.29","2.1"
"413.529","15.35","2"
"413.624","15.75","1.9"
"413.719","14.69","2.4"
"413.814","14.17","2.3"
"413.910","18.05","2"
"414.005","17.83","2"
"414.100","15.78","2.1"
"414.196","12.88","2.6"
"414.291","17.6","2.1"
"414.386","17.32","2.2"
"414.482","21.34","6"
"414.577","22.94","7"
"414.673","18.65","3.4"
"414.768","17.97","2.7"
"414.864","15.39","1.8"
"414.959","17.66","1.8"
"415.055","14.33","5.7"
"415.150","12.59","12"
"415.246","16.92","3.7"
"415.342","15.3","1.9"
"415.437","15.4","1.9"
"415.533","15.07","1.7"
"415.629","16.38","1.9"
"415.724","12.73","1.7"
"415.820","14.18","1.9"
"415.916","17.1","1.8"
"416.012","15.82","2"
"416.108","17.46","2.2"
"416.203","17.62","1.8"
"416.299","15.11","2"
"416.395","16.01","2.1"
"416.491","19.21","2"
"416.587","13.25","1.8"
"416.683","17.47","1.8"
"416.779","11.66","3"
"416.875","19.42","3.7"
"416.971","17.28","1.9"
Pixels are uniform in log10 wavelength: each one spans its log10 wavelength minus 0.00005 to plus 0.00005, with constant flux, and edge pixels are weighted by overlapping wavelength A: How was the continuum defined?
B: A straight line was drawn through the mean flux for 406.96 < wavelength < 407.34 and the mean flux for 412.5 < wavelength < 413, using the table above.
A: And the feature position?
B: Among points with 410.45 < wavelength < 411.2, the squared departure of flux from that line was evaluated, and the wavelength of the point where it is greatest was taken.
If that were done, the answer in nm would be 410.682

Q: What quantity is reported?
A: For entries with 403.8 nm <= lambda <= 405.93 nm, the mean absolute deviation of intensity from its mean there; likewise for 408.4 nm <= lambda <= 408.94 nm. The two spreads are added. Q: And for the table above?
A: 5.35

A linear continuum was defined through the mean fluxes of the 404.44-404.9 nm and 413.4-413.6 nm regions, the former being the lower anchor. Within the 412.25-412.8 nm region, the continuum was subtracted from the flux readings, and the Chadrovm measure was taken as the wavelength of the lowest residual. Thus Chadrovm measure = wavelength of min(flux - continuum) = 412.388 nm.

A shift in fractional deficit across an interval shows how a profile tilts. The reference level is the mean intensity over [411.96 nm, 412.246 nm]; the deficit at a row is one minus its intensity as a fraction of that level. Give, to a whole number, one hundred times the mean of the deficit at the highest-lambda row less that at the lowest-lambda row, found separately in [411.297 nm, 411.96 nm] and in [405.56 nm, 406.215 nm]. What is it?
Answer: 25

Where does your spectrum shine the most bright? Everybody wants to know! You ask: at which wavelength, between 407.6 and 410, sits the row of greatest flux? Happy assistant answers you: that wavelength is 409.832 nm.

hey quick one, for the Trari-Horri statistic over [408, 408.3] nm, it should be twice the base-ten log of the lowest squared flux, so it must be 3.9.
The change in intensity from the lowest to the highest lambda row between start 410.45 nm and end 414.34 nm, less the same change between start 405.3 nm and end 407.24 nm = 3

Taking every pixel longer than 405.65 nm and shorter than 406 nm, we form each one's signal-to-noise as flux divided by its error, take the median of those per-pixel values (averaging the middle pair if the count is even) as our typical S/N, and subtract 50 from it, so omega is -41.0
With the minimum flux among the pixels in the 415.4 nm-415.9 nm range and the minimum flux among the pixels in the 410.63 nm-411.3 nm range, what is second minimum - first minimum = -2.7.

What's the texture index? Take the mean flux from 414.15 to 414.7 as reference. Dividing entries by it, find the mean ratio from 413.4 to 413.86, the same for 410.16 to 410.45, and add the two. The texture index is 1.70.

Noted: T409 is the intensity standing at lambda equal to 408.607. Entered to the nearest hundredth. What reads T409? 18.39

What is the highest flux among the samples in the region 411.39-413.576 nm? 25.02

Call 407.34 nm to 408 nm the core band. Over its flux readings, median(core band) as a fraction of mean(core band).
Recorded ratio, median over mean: 1.04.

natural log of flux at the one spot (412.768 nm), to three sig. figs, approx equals 2.79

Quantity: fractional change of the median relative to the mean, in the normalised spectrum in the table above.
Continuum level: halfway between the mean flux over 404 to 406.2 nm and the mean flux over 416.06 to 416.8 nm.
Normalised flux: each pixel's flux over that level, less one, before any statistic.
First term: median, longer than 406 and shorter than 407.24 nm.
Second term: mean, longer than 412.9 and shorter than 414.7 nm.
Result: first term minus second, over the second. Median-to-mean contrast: -0.6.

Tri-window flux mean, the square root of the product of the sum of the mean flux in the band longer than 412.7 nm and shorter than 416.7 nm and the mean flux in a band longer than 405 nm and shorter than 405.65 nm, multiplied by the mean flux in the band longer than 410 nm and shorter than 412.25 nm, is 23.0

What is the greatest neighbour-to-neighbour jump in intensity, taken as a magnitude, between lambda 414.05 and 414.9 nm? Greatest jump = 4.7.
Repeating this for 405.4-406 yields 8.5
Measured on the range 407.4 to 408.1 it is 8.7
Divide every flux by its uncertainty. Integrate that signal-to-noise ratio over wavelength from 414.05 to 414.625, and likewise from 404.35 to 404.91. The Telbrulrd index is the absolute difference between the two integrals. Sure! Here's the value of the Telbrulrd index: 1.0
